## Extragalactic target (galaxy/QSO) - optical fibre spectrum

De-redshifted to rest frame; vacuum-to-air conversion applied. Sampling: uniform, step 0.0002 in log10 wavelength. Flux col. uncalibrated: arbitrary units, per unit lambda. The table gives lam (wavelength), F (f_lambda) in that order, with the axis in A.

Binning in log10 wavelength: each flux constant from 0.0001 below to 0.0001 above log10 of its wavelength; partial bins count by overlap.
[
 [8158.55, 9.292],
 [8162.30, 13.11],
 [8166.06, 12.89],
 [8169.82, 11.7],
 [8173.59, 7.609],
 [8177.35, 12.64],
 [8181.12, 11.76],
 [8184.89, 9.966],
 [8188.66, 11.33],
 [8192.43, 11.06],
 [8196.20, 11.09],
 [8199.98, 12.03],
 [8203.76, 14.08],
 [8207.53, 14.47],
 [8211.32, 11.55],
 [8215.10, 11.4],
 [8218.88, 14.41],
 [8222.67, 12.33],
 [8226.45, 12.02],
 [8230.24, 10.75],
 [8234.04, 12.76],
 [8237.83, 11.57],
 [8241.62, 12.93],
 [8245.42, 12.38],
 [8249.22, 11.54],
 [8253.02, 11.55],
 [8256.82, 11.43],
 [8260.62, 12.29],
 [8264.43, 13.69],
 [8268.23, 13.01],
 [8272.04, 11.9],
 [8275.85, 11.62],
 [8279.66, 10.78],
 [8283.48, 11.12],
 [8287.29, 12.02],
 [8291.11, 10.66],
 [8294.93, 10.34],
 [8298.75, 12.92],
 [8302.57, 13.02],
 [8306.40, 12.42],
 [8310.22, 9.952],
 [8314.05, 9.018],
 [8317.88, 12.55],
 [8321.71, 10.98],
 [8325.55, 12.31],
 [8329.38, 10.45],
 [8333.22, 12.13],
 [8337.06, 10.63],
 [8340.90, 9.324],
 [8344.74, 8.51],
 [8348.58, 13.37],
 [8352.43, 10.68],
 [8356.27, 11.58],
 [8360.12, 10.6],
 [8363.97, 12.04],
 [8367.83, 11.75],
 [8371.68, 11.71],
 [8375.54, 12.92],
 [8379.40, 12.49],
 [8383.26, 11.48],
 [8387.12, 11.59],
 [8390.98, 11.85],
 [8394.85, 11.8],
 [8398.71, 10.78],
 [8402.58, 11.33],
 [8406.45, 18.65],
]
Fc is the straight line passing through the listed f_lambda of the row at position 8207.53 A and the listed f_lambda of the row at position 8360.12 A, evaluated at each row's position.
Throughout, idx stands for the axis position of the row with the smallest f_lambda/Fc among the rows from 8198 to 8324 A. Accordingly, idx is 8314.05 A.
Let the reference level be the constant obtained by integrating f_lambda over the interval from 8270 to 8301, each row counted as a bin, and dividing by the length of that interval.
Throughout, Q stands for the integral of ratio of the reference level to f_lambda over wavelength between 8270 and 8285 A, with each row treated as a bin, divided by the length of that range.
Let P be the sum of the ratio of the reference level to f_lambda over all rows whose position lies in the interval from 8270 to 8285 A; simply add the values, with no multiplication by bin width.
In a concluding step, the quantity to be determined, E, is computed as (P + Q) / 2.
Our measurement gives 2.52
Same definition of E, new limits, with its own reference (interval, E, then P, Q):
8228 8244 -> 2.40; 3.84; 0.96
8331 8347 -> 2.87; 4.59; 1.14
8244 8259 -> 2.44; 3.91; 0.98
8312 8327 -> 2.60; 4.15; 1.04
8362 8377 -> 2.37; 3.79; 0.95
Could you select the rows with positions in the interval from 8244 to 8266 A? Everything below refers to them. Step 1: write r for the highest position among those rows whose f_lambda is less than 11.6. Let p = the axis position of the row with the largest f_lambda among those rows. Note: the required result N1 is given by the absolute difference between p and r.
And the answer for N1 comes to 7.6 A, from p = 8264.43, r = 8256.82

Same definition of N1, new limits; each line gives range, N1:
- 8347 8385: 34.7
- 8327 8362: 11.5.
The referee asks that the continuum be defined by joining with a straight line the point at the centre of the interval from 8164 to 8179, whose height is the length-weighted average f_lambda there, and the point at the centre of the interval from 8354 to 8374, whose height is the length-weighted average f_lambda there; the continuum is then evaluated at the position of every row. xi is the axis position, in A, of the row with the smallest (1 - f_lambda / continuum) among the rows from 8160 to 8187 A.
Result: 8162.30 A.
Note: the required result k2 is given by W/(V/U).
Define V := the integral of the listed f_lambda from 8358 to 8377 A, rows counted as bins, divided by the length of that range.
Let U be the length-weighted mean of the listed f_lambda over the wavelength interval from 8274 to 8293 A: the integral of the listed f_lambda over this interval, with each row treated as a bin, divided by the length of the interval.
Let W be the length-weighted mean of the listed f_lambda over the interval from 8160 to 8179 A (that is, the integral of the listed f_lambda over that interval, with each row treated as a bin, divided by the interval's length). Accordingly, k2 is 11.0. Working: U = 11.2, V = 11.8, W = 11.5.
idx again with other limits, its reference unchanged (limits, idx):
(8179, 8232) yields 8184.89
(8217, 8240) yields 8230.24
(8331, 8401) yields 8344.74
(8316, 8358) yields 8344.74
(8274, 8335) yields 8314.05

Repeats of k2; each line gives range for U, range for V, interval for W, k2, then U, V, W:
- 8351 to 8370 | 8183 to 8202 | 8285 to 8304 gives 12.0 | 11.4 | 11.1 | 11.8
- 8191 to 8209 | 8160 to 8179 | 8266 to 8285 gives 12.8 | 12.5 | 11.5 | 11.7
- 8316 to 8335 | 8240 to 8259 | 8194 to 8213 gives 12.3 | 11.7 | 12.0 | 12.6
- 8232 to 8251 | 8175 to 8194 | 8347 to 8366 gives 12.6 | 12.2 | 11.3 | 11.6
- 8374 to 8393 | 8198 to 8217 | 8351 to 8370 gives 10.8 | 12.0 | 12.7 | 11.4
